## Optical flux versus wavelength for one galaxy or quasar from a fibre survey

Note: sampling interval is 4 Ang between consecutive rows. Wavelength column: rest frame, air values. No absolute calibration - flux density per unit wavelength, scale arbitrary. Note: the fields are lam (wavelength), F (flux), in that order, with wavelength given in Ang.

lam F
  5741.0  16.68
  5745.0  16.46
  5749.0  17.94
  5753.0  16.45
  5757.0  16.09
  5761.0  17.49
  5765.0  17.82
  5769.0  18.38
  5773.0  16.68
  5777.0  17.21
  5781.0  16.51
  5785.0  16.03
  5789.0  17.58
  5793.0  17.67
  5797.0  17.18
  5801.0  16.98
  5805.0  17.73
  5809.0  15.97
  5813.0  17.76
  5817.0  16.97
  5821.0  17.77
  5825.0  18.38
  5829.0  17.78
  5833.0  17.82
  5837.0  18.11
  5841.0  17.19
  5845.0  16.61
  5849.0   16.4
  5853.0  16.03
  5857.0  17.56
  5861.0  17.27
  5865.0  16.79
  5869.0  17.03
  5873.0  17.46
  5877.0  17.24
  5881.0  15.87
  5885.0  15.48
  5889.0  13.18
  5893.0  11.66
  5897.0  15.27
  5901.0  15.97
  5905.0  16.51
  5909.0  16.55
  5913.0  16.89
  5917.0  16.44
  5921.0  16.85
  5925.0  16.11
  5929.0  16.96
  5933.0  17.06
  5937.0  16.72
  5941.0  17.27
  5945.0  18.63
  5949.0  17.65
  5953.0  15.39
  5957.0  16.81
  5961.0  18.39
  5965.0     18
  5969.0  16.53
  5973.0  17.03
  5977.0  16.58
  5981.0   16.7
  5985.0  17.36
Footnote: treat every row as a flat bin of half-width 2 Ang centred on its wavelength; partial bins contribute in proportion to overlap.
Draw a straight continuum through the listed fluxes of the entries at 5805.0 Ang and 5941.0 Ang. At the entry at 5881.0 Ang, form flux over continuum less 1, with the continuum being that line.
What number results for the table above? -0.09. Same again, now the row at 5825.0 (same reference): 0.04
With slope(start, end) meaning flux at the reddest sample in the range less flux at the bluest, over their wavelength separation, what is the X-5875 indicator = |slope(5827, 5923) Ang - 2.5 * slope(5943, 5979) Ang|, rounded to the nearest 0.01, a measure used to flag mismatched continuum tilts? 0.15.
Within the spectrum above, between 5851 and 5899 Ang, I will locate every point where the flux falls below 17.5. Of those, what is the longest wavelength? 5897.0 Ang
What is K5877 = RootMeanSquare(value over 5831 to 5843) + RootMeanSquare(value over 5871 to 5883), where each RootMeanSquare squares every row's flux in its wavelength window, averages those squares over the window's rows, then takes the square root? 34.6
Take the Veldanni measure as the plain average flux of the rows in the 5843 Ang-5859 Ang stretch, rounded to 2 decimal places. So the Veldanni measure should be 16.65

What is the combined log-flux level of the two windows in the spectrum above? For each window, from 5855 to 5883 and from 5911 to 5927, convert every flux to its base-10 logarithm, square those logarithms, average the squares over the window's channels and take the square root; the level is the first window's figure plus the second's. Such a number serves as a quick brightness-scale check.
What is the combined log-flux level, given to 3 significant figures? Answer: 2.45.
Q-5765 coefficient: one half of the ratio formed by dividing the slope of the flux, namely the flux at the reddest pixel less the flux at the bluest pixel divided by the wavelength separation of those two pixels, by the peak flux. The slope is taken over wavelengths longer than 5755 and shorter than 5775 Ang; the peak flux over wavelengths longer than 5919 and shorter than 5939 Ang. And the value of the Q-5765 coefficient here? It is 0.0011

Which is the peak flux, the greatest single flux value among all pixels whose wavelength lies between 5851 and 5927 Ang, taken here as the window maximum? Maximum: 17.56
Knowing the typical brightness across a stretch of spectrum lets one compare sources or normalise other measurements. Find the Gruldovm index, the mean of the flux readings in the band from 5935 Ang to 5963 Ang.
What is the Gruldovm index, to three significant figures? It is 17.3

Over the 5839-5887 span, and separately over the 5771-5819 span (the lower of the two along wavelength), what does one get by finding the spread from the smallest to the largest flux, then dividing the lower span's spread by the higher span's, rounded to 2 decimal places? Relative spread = 0.86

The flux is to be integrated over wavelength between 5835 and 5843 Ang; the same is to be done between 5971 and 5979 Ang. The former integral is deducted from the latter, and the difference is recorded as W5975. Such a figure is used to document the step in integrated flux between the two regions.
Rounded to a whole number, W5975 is -7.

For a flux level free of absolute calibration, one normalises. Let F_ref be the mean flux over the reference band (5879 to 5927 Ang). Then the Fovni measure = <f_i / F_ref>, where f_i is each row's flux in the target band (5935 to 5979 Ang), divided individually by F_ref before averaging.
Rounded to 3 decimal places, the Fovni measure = 1.104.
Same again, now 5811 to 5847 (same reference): 1.131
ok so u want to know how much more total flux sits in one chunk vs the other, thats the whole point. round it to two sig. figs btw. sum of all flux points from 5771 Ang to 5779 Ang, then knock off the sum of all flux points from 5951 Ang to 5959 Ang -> 1.7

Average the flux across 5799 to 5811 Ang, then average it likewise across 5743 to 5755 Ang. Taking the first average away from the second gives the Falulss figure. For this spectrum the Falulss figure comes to 0.1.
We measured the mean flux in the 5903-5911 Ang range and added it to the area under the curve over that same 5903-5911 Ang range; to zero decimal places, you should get 149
